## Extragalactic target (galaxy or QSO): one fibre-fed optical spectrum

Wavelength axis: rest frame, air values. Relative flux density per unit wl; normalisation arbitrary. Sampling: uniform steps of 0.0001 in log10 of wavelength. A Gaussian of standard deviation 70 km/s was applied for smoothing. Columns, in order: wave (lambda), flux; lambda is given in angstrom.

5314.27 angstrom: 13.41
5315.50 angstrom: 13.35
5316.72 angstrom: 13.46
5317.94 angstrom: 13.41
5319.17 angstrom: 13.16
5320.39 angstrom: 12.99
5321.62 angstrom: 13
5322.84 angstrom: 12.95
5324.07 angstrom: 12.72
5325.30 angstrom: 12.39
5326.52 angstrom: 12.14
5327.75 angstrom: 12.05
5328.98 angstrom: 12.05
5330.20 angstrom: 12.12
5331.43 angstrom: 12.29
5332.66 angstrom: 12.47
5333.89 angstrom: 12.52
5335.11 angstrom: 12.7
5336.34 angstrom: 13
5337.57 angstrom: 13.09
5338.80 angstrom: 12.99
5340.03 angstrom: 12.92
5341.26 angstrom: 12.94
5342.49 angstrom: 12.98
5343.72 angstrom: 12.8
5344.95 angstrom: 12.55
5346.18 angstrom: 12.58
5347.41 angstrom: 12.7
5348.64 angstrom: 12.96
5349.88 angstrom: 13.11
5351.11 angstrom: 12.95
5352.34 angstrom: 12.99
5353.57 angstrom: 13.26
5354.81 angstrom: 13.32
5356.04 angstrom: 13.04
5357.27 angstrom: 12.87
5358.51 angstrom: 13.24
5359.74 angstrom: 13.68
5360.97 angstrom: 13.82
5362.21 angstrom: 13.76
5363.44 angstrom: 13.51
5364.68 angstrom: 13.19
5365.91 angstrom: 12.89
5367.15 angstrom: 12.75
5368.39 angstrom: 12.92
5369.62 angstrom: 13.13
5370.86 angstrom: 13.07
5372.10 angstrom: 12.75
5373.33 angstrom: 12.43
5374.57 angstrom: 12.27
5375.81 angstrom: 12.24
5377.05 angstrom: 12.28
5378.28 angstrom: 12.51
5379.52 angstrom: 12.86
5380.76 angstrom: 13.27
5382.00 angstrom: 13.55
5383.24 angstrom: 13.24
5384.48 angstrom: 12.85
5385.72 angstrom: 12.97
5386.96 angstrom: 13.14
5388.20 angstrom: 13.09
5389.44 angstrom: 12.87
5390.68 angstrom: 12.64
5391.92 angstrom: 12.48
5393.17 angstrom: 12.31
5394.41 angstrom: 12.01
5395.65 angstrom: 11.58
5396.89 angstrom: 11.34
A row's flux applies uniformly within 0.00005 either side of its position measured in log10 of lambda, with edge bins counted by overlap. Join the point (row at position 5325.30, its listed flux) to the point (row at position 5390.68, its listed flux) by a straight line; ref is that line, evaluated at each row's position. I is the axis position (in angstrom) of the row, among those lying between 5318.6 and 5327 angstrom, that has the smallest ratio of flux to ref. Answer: 5326.52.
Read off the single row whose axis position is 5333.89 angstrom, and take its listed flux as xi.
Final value 12.52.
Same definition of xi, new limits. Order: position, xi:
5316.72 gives 13.46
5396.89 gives 11.34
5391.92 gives 12.48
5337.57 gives 13.09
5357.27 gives 12.87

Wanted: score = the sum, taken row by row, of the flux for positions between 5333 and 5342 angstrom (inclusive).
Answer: 90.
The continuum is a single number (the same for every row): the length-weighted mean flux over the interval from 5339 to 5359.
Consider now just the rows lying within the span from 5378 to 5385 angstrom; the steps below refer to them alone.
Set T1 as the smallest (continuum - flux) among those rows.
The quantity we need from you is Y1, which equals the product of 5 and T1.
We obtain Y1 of -3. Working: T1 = -0.60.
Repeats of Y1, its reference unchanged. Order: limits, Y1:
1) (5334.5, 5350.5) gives -1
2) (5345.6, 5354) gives -2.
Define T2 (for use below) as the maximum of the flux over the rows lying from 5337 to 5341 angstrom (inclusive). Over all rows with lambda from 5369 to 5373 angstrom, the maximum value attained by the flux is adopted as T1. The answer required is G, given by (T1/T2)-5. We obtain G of -4.00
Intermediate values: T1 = 13.13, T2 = 13.09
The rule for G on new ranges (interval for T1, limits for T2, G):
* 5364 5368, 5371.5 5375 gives -3.97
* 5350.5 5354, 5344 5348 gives -3.96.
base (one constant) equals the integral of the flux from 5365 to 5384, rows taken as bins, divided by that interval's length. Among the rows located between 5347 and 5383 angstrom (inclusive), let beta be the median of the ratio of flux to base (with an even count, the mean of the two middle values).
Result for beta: 1.01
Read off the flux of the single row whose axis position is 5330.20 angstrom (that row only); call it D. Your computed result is 12.12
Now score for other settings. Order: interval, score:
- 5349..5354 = 52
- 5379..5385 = 66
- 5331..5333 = 25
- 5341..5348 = 77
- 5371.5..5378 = 62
